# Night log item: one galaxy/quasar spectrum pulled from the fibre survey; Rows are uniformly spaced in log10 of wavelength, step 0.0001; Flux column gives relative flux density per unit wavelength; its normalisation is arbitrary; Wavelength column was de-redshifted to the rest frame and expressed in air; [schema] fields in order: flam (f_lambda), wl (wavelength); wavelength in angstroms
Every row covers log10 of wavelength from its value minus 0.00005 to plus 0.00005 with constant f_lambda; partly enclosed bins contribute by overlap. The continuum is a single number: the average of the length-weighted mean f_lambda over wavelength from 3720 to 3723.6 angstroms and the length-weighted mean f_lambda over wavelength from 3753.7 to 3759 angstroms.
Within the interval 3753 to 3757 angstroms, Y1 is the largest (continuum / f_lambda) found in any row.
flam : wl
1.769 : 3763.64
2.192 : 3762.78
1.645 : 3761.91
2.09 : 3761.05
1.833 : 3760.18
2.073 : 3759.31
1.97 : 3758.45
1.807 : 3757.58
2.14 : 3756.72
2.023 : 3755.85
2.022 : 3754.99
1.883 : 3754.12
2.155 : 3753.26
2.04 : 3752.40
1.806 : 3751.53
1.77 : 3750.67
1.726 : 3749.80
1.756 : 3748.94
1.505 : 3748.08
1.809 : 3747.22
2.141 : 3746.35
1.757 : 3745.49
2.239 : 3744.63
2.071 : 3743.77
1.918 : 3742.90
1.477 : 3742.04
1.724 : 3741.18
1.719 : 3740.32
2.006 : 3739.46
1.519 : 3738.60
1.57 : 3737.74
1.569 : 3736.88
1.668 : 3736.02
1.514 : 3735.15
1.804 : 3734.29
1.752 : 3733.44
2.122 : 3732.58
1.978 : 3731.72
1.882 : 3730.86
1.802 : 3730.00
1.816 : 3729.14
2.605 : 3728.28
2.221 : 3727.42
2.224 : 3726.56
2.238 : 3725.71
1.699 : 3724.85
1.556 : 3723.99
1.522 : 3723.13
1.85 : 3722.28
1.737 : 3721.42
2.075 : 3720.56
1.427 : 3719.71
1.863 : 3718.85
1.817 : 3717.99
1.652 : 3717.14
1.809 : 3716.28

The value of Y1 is 1.00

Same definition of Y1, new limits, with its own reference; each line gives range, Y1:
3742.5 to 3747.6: 1.07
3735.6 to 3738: 1.20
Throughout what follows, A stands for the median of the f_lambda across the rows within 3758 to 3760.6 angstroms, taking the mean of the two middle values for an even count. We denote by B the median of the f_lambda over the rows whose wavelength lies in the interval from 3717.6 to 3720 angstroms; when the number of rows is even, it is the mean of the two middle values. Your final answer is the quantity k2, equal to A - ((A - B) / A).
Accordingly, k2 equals 1.89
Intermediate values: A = 1.97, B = 1.82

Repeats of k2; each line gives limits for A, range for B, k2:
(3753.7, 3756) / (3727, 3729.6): 2.12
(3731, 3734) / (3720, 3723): 1.91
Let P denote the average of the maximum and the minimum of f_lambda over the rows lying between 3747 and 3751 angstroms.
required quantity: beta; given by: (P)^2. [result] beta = 2.7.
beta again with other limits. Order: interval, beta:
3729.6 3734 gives 3.8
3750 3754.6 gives 3.9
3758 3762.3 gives 3.5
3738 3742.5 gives 3.0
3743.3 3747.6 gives 4.0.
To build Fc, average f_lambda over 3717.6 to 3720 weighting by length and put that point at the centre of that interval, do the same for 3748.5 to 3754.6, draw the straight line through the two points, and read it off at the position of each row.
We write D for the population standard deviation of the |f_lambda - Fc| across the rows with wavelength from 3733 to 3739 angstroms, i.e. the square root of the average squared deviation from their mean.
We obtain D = 0.107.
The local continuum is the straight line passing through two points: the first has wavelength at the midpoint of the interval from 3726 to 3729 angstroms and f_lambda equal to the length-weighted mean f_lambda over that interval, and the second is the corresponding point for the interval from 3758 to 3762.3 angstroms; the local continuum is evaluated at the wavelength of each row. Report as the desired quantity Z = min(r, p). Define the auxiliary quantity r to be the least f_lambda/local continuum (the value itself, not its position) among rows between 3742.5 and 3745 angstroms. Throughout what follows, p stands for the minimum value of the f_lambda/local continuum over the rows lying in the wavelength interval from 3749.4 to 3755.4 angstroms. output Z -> 0.85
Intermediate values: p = 0.85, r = 0.90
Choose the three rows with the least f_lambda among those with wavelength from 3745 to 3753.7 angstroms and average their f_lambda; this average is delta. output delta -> 1.66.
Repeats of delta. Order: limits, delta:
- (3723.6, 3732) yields 1.69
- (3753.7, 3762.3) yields 1.76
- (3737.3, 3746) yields 1.52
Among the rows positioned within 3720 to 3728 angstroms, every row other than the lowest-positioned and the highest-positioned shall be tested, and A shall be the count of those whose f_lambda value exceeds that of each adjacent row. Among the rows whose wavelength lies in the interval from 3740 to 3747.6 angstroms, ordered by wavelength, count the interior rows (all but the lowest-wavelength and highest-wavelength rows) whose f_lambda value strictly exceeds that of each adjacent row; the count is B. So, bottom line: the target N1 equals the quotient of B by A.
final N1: 1.50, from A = 2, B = 3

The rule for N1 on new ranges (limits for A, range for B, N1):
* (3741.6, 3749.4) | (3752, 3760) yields 1.00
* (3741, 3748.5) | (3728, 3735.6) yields 1.00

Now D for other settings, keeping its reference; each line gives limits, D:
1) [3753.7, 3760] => 0.067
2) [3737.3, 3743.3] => 0.097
